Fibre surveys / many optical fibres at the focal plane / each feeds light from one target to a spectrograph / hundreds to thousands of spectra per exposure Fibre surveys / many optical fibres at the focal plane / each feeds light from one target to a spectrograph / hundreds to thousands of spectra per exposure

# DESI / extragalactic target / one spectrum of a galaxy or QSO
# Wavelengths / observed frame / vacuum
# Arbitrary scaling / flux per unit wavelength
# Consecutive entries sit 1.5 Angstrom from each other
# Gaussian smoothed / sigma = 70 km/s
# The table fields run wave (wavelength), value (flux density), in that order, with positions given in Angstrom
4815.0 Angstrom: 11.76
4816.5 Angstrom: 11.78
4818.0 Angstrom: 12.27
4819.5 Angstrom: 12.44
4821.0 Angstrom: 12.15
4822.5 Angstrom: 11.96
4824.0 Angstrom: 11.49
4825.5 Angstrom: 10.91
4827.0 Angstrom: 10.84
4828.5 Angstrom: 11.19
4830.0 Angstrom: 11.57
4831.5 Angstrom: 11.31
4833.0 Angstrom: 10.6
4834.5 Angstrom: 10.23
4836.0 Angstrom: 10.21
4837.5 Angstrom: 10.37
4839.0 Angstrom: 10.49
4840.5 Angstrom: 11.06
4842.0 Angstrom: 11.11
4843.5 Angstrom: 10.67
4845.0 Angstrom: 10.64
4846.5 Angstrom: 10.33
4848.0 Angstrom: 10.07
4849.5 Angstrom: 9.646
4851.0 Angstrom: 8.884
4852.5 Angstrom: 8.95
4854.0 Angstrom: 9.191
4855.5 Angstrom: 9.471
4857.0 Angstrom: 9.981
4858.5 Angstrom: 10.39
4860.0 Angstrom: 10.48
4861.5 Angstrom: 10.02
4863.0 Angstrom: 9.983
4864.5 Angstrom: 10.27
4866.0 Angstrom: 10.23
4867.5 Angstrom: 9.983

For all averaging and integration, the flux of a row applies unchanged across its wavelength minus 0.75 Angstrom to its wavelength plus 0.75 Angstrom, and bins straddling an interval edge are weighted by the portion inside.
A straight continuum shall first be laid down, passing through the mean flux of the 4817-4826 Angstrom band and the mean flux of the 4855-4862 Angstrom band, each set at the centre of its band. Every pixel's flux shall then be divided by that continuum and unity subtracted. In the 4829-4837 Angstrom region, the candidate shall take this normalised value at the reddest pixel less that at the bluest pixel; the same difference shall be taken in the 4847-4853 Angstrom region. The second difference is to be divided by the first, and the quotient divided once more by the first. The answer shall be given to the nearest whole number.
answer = -10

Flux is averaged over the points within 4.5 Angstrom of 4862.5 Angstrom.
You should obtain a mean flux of 10.2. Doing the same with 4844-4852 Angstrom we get 9.9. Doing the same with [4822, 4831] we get 11.3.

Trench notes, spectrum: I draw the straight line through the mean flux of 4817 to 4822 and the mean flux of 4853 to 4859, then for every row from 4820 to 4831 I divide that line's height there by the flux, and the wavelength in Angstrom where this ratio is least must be 4830.0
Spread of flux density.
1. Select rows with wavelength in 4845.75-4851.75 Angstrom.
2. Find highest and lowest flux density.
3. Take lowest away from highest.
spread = 1.45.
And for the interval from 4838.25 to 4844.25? 0.62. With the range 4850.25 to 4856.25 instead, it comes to 0.59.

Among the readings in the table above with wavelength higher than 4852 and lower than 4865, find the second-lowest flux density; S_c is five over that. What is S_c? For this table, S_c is 0.54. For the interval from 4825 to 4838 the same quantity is 0.49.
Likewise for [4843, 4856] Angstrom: 0.56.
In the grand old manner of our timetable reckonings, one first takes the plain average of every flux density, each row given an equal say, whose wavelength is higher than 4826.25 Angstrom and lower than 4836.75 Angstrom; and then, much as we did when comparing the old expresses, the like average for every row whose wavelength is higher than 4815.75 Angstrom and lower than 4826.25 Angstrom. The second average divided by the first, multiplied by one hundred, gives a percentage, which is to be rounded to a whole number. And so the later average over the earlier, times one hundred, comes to 109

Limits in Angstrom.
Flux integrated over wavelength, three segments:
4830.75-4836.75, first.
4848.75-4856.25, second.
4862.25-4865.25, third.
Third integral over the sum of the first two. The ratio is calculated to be 0.229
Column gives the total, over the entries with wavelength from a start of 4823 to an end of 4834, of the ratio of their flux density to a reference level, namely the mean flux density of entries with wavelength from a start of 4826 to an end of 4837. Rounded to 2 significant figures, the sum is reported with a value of 7.2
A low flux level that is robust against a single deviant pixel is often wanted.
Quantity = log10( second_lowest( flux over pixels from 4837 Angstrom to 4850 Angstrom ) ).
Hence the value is 1.00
